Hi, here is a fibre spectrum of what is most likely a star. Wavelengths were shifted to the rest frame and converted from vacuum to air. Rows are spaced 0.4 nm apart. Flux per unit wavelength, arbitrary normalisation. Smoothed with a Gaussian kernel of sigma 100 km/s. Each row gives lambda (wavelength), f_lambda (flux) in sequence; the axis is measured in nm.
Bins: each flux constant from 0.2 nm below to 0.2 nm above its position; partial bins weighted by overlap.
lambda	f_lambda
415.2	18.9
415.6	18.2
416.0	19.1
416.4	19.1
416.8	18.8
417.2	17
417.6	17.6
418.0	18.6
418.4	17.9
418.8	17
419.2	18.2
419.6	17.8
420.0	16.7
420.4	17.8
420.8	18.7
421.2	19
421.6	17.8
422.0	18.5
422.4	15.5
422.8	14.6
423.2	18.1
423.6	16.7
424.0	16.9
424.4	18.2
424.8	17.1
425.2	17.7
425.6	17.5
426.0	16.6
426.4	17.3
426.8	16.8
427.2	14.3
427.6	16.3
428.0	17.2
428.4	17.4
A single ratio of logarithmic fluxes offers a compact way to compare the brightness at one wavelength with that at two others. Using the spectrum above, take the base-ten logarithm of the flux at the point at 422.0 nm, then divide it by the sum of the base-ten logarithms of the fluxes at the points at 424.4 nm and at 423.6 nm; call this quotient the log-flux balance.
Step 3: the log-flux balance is 0.510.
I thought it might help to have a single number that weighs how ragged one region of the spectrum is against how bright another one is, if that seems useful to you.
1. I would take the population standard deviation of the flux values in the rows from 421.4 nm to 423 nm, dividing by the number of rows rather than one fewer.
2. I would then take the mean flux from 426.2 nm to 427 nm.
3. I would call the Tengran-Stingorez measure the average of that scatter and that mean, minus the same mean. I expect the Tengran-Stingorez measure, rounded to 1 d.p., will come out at -7.7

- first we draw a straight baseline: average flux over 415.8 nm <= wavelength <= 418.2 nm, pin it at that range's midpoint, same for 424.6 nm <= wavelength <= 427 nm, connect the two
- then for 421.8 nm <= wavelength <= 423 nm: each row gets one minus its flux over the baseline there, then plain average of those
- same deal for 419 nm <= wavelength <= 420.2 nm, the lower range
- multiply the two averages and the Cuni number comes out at 0.0020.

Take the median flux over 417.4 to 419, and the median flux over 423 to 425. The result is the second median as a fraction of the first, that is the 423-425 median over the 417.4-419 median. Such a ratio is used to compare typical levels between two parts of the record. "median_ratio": 0.96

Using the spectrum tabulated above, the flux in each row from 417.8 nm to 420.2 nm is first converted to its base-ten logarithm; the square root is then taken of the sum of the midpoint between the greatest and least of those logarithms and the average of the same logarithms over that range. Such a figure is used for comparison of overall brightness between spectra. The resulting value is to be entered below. 1.58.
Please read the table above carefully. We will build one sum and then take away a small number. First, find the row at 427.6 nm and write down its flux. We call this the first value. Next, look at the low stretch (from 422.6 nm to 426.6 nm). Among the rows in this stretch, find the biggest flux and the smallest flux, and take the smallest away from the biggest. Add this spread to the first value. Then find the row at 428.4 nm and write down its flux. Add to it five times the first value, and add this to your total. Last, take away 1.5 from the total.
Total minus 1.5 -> 117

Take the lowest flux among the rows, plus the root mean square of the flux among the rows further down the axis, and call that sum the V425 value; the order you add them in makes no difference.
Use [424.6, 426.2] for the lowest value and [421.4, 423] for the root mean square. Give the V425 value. 33.3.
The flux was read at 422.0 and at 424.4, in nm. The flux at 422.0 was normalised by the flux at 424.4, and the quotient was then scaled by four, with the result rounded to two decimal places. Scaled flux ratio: 4.07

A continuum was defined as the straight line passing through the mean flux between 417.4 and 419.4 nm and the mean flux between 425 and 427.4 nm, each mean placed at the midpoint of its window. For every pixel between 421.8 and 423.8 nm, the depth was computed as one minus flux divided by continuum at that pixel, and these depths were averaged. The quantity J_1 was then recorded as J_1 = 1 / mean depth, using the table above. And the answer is 33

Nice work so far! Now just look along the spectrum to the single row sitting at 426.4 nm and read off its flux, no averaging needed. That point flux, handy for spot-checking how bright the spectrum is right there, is 17.3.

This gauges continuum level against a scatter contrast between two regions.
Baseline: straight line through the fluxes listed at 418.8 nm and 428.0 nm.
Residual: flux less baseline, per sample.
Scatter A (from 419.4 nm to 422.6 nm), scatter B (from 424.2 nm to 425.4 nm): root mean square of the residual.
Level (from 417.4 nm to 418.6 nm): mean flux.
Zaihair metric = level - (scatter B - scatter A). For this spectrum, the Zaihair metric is 18.6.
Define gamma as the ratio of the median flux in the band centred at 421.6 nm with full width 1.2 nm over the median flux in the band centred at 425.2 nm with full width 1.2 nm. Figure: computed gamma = 1.057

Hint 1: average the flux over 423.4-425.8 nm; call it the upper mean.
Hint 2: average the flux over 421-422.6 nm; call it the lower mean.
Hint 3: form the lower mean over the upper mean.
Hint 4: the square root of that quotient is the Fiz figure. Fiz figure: 1.01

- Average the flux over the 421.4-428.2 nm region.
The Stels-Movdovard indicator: 16.9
